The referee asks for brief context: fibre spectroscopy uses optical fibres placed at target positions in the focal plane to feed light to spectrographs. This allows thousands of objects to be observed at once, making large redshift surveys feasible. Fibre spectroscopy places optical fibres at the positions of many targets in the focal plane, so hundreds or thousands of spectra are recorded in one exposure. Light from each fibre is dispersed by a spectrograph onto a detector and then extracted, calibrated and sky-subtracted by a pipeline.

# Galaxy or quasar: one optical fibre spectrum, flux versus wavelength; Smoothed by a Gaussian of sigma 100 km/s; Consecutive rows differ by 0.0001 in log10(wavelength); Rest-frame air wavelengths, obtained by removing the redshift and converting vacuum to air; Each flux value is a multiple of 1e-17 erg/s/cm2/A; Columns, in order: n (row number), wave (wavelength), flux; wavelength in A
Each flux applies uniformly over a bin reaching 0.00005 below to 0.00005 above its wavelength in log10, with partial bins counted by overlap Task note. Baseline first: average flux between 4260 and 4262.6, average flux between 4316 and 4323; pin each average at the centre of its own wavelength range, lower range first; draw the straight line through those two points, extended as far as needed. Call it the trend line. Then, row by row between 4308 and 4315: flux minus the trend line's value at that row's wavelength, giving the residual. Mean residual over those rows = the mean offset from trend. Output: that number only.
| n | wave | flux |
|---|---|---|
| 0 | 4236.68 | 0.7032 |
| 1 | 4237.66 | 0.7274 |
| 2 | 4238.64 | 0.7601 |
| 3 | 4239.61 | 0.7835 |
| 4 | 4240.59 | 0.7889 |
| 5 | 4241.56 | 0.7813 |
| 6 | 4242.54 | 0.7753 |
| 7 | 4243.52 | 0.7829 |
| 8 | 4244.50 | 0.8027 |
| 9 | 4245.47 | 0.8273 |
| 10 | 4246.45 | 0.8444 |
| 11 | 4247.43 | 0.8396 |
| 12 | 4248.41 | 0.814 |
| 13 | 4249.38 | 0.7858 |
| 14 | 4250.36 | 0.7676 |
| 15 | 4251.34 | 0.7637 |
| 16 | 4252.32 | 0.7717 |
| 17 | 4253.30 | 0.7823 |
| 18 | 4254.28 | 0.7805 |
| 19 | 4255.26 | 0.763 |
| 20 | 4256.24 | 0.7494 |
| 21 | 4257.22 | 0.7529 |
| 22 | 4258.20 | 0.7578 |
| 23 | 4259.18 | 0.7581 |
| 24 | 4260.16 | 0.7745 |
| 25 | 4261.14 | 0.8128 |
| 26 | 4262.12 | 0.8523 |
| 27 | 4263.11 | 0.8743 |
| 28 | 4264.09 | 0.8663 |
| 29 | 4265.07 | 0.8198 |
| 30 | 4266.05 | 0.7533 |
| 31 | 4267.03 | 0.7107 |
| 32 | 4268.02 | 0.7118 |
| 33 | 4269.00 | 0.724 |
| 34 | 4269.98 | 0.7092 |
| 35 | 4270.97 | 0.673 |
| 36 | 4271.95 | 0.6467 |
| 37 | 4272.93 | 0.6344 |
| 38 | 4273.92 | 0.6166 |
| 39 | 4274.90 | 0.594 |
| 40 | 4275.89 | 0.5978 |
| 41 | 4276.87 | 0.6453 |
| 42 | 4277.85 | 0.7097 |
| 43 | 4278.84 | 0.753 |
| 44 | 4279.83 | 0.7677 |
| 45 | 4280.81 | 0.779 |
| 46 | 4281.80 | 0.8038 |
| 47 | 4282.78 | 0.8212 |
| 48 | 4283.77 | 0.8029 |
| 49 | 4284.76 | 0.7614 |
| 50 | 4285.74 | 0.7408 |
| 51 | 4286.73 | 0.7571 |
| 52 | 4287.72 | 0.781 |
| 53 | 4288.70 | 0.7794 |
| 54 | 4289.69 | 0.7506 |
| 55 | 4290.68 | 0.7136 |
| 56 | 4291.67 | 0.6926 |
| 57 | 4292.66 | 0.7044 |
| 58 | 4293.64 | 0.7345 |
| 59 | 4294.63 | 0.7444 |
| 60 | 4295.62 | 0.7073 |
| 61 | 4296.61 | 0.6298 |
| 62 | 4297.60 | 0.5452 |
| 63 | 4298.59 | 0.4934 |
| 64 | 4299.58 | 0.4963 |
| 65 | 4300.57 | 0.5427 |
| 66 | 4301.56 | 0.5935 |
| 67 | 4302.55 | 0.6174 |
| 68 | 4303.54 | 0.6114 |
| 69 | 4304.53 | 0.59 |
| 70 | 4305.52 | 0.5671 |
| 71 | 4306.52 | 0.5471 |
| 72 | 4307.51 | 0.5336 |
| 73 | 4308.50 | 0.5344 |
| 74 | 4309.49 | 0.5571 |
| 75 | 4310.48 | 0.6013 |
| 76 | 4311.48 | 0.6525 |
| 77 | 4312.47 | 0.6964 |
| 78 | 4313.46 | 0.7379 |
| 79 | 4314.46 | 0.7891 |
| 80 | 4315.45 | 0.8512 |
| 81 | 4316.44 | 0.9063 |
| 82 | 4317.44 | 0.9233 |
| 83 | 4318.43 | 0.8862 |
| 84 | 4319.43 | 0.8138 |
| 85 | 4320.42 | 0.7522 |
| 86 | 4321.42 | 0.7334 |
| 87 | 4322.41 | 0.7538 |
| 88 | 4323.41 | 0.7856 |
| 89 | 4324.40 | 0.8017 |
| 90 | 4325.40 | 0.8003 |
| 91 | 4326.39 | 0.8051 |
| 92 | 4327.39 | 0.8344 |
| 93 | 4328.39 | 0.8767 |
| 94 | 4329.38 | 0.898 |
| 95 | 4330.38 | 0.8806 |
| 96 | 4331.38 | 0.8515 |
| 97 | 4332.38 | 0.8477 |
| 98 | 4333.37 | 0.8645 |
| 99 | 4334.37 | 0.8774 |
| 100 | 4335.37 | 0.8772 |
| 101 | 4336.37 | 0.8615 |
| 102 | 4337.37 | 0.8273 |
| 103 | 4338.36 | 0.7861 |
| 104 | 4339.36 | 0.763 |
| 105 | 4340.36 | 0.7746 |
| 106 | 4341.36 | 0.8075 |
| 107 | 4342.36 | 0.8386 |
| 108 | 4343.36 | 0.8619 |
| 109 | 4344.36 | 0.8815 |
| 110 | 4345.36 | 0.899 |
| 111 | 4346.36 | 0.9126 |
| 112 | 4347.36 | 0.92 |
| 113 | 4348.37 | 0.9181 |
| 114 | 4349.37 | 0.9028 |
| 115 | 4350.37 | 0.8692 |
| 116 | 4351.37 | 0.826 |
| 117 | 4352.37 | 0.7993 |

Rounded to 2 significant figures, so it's -0.17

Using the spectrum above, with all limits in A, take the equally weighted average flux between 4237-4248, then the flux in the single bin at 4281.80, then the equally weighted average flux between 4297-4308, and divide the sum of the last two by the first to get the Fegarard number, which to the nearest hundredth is 1.72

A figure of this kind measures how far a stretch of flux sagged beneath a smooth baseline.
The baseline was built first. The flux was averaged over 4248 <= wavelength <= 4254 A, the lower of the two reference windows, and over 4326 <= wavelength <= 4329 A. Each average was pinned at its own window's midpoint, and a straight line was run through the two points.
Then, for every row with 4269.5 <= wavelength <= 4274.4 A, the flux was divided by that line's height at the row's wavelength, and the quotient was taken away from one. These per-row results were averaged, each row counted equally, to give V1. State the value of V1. 0.18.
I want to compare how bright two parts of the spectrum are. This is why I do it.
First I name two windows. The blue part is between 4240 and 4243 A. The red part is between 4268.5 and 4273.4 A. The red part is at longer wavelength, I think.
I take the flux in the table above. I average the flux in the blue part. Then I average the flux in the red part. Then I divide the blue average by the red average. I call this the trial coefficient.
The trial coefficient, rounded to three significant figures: 1.15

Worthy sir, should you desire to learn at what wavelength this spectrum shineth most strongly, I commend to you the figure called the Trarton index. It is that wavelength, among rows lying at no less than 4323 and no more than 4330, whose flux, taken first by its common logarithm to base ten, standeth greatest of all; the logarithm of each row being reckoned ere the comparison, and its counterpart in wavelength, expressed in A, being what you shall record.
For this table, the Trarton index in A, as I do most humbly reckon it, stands 4329.38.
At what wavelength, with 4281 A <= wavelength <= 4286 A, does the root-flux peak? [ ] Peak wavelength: 4282.78 A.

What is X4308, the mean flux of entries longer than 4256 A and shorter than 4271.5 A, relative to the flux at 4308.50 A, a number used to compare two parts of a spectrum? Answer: 1.4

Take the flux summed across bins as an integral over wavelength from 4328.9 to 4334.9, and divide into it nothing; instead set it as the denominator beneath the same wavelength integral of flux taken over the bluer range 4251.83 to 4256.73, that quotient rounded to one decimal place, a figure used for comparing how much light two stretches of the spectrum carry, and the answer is 0.7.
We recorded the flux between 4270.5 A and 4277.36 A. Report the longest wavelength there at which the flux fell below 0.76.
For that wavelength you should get 4276.87 A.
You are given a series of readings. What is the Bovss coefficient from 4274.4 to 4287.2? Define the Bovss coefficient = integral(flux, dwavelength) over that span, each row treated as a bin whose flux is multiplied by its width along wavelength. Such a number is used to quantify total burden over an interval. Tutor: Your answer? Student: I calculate 9.4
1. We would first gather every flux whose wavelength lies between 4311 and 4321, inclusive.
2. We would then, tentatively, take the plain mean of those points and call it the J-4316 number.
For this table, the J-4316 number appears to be 0.801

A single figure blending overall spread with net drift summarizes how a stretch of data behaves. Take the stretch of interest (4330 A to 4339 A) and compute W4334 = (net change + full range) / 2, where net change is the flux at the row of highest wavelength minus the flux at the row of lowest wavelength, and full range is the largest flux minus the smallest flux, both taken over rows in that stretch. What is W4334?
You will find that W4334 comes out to 0.000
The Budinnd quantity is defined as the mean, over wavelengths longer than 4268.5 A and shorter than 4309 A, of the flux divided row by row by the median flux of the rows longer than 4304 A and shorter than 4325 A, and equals 0.91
